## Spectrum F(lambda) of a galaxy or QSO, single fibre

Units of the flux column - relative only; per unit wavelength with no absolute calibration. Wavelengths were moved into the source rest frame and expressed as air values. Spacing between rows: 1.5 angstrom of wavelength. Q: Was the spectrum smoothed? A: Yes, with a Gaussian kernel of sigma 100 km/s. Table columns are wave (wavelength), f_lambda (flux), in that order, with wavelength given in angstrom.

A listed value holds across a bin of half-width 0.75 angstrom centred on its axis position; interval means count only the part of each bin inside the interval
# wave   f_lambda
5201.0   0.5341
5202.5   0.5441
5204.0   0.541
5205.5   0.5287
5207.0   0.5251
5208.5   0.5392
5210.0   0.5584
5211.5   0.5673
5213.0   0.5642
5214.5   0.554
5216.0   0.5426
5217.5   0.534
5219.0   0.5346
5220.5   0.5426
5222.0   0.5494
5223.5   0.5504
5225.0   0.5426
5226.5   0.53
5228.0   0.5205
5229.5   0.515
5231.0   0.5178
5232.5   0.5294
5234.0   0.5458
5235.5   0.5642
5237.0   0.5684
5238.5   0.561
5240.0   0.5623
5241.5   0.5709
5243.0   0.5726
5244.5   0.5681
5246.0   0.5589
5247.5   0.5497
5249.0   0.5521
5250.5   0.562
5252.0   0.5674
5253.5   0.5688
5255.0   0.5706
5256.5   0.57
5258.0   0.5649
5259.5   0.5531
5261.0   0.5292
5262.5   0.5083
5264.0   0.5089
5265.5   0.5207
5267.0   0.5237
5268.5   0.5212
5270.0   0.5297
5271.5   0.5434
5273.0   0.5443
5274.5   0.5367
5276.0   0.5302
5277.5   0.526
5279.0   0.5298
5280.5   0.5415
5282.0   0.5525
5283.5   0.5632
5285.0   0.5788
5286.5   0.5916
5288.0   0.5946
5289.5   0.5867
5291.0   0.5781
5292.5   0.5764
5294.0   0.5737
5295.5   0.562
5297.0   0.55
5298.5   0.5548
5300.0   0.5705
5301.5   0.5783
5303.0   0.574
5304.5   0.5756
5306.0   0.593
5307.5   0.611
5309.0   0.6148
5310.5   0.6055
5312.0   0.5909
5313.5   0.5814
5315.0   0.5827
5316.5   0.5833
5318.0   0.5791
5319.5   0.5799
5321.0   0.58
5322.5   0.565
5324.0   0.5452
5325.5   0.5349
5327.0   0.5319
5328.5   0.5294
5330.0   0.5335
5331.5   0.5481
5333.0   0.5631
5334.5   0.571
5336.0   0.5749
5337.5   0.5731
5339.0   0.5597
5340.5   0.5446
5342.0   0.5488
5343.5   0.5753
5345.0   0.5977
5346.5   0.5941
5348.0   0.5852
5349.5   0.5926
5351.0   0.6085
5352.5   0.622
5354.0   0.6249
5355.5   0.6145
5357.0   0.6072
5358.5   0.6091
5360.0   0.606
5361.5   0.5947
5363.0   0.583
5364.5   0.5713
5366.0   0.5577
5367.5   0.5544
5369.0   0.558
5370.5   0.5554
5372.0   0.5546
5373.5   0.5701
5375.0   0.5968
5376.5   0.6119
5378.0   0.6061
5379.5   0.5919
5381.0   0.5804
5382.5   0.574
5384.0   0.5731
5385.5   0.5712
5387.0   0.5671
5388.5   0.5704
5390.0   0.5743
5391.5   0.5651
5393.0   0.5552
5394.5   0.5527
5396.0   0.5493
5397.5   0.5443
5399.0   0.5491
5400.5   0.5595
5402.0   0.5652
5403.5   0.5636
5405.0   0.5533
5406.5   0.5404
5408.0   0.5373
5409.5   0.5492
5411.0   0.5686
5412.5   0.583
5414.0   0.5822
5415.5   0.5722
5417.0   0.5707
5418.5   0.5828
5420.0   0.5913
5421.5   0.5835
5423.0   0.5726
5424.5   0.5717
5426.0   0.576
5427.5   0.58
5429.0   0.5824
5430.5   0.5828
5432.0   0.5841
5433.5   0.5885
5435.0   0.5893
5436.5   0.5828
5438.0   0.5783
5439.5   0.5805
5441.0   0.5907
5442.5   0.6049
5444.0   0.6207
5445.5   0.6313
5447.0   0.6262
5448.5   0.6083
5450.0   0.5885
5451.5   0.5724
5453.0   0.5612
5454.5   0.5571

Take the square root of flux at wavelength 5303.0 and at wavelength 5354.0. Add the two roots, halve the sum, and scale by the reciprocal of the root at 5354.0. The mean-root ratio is 0.979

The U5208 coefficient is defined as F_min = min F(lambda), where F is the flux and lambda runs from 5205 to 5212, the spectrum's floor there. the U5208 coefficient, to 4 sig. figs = 0.5251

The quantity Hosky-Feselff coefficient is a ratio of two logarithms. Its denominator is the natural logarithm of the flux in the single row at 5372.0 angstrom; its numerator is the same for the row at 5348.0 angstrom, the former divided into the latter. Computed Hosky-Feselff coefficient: 0.91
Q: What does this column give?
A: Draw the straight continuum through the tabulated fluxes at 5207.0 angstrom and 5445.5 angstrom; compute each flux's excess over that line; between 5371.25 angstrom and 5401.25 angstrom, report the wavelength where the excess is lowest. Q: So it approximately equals 5397.5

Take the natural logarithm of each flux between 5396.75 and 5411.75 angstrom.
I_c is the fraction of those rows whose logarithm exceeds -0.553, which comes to 0.0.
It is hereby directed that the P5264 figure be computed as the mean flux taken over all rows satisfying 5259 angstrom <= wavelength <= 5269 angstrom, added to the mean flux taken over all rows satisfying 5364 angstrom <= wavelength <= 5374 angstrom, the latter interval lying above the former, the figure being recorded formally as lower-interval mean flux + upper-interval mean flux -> 1.08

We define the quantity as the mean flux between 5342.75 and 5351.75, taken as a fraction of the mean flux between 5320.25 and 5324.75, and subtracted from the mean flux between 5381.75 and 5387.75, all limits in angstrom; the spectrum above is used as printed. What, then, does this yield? -0.48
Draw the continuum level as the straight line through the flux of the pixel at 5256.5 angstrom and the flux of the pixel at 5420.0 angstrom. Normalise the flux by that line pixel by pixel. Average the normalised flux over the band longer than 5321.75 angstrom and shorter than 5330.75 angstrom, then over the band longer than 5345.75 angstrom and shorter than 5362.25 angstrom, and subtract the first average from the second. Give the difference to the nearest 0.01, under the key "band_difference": 0.11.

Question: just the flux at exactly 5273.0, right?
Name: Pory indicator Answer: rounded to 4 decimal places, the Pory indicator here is 0.5443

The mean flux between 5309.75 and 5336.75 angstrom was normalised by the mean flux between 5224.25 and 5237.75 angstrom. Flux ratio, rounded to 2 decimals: 1.05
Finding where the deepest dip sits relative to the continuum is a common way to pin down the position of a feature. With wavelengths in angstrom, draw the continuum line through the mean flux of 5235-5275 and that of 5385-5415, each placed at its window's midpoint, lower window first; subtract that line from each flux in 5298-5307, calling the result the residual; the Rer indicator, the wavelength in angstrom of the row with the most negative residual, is 5298.5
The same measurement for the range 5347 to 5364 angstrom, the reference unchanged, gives 5363.0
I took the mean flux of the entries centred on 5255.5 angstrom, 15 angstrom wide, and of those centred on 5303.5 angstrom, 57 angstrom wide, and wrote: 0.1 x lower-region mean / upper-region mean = 0.098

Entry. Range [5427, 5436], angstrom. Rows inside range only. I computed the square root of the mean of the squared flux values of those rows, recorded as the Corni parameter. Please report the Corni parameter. 0.585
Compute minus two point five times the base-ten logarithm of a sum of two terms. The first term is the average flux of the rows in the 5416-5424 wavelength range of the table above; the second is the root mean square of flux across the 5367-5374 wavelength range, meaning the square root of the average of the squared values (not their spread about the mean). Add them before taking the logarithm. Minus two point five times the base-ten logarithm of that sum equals -0.141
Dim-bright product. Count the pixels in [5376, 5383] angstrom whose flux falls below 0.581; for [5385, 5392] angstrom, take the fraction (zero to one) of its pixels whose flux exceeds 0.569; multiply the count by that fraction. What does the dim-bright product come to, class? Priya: 1.2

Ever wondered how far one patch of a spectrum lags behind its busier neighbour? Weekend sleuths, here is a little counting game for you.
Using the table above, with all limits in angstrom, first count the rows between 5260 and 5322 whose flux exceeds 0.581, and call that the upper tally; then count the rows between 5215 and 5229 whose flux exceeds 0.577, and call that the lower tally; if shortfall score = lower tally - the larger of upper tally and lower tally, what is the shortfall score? -11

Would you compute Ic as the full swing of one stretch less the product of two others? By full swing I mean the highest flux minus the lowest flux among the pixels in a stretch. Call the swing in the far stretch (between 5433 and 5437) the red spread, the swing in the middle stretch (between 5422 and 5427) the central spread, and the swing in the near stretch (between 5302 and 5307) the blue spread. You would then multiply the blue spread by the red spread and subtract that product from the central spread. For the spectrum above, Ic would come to 0.0042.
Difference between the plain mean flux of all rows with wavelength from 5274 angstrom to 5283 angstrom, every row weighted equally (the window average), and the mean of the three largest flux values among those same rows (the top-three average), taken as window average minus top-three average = -0.007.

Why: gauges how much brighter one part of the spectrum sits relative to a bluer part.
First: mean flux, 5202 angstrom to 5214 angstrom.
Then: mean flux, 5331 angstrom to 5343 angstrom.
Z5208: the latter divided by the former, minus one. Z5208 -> 0.03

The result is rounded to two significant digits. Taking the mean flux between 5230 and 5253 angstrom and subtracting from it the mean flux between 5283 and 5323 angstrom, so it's -0.024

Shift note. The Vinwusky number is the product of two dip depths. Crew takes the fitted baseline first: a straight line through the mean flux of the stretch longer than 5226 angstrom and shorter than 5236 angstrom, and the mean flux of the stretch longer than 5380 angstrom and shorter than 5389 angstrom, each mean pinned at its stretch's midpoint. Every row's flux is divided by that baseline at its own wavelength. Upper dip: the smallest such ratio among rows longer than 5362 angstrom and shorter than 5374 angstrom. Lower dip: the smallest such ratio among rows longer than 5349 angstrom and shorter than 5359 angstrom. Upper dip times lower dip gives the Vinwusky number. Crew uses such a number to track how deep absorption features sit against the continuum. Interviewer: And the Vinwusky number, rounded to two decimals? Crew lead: 1.02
